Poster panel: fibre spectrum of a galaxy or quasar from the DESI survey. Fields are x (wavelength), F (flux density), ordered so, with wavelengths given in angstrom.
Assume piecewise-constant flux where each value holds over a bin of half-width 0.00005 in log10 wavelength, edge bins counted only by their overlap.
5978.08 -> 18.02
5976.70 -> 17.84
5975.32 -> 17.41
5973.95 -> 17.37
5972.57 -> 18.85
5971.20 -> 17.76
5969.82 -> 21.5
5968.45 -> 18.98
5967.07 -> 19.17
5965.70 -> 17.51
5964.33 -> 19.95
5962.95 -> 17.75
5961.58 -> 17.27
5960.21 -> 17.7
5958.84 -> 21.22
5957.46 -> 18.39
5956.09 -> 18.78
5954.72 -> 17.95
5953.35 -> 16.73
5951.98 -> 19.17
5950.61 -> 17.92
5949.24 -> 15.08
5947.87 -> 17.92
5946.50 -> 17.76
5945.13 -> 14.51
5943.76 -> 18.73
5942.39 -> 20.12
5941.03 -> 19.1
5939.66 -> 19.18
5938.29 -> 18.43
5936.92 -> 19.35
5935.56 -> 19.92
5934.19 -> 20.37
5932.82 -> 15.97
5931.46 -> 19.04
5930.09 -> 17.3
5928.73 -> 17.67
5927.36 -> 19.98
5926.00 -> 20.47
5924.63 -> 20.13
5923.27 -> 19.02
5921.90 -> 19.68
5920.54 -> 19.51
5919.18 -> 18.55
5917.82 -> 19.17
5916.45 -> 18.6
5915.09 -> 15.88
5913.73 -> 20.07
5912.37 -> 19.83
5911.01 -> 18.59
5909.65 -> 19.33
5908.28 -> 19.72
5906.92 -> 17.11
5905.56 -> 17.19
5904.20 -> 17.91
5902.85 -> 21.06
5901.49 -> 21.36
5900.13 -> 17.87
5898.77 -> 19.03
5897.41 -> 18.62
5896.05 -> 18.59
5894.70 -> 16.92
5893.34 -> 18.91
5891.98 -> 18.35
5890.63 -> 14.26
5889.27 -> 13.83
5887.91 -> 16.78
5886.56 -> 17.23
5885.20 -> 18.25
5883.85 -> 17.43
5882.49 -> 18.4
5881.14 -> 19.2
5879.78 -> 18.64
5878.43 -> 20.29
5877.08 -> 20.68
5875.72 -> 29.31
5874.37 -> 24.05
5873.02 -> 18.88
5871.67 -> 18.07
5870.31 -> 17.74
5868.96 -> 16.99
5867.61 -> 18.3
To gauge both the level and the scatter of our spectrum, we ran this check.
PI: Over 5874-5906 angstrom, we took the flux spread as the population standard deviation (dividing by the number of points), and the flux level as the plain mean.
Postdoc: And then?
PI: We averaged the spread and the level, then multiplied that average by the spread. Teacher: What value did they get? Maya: 33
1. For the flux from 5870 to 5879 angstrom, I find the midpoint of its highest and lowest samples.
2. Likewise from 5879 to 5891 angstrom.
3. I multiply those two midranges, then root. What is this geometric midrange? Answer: 19.7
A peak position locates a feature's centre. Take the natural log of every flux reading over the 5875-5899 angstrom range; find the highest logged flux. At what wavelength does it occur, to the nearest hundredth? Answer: 5875.72 angstrom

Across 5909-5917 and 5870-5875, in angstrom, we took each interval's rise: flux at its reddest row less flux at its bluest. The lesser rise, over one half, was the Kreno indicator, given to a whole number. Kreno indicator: -1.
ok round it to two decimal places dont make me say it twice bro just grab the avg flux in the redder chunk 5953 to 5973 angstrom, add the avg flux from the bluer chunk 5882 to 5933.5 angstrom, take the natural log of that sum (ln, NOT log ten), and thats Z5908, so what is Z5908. 3.61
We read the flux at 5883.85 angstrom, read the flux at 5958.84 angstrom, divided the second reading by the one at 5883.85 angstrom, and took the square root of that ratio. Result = 1.10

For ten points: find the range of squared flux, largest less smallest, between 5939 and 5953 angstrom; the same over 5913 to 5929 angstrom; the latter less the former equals -27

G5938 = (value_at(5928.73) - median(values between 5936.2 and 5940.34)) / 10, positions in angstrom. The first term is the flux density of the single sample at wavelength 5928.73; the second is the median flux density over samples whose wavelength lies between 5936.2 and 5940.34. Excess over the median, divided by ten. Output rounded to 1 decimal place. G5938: -0.2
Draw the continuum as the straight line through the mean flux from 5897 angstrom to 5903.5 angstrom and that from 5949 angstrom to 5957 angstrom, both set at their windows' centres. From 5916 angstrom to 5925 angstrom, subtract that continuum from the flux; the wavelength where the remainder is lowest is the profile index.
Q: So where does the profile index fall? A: 5916.45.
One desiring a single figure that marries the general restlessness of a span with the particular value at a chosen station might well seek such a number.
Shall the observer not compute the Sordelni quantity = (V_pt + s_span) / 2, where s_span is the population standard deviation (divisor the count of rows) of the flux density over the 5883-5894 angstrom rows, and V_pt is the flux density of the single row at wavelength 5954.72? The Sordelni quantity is 9.9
